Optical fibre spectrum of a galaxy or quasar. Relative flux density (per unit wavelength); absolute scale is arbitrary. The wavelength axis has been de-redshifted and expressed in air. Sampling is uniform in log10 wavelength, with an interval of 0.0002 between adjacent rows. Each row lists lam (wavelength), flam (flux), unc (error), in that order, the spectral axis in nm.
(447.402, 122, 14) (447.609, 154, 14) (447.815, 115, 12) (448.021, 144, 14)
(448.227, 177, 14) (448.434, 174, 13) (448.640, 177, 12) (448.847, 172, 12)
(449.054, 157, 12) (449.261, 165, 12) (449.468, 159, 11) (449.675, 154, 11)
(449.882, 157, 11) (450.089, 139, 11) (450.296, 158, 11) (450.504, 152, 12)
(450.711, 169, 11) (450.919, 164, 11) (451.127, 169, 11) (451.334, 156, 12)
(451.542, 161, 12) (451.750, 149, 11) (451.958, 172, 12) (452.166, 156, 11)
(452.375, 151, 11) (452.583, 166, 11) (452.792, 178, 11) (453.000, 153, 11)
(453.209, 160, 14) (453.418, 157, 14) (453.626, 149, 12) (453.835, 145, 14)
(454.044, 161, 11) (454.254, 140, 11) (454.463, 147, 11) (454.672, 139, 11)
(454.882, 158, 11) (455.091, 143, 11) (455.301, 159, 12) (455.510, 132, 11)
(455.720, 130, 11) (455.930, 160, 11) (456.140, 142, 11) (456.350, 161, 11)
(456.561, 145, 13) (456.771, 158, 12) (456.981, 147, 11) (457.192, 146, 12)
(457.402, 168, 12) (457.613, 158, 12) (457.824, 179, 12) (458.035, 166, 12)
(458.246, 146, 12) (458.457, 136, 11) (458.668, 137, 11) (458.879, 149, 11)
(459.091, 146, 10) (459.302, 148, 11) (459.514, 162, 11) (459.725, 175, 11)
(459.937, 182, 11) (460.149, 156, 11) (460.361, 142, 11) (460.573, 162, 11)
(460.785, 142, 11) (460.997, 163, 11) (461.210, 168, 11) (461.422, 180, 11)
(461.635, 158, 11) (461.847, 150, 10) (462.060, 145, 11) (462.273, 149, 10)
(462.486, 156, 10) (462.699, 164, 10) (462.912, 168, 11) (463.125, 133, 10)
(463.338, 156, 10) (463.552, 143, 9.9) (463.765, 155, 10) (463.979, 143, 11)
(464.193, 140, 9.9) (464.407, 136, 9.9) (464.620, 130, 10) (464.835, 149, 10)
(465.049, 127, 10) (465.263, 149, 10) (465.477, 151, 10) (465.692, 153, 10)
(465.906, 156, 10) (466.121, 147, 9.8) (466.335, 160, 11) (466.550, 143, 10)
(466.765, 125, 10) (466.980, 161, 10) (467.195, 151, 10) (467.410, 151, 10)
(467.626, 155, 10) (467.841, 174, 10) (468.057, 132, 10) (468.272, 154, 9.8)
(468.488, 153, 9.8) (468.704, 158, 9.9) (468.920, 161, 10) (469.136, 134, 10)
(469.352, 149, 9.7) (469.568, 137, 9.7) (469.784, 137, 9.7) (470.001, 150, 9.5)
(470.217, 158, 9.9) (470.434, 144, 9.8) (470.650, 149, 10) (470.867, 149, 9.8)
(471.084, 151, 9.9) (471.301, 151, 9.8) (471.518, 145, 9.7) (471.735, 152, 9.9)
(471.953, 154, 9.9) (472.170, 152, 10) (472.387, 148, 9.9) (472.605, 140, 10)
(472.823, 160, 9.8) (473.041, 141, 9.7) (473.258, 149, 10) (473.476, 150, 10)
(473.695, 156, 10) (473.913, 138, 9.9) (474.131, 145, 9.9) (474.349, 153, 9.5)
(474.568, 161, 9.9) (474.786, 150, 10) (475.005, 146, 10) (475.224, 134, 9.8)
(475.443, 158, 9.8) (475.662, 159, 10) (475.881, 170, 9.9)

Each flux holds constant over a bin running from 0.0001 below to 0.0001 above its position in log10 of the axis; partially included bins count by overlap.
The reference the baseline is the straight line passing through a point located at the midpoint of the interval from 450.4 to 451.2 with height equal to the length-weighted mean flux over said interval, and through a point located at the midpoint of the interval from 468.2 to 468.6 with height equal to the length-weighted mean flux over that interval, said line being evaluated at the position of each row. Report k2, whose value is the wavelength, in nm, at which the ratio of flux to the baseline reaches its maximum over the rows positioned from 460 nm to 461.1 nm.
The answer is 460.997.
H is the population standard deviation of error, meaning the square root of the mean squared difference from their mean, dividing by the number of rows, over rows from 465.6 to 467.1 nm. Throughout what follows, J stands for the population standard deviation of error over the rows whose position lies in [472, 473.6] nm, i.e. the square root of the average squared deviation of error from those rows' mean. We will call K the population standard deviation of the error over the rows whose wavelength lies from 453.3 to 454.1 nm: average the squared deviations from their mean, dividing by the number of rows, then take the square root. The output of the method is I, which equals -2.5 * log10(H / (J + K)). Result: 1.5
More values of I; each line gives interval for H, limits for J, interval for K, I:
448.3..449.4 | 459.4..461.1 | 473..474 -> -1.3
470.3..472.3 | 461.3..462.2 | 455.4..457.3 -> 2.7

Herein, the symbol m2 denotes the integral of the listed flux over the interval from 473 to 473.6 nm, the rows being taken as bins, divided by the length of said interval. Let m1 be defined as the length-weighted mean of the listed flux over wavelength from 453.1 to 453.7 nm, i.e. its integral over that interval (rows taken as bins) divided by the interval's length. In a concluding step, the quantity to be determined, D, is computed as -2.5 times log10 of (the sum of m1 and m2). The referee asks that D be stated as -6.20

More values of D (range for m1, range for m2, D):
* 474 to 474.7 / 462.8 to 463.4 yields -6.21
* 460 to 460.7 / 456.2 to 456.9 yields -6.22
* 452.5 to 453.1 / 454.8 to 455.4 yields -6.26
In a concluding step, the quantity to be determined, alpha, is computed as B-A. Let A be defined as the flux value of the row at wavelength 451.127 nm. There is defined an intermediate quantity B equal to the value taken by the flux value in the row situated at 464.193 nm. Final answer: -29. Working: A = 169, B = 140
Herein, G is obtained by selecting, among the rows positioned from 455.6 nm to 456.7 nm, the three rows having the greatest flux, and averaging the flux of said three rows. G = 155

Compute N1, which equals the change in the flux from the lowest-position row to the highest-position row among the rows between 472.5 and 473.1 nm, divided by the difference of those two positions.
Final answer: 2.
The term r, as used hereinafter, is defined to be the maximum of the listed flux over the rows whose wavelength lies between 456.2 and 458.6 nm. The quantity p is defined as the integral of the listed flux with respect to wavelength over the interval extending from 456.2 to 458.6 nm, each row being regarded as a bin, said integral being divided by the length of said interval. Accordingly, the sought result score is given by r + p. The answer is 334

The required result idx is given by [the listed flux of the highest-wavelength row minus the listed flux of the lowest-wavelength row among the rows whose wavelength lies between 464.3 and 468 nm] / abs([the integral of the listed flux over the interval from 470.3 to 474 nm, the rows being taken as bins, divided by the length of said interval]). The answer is 0.26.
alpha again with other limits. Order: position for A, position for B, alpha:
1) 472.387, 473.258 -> 1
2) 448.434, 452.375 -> -23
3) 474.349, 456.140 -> -11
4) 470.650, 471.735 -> 3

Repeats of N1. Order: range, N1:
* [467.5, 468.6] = -2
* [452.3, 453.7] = -2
